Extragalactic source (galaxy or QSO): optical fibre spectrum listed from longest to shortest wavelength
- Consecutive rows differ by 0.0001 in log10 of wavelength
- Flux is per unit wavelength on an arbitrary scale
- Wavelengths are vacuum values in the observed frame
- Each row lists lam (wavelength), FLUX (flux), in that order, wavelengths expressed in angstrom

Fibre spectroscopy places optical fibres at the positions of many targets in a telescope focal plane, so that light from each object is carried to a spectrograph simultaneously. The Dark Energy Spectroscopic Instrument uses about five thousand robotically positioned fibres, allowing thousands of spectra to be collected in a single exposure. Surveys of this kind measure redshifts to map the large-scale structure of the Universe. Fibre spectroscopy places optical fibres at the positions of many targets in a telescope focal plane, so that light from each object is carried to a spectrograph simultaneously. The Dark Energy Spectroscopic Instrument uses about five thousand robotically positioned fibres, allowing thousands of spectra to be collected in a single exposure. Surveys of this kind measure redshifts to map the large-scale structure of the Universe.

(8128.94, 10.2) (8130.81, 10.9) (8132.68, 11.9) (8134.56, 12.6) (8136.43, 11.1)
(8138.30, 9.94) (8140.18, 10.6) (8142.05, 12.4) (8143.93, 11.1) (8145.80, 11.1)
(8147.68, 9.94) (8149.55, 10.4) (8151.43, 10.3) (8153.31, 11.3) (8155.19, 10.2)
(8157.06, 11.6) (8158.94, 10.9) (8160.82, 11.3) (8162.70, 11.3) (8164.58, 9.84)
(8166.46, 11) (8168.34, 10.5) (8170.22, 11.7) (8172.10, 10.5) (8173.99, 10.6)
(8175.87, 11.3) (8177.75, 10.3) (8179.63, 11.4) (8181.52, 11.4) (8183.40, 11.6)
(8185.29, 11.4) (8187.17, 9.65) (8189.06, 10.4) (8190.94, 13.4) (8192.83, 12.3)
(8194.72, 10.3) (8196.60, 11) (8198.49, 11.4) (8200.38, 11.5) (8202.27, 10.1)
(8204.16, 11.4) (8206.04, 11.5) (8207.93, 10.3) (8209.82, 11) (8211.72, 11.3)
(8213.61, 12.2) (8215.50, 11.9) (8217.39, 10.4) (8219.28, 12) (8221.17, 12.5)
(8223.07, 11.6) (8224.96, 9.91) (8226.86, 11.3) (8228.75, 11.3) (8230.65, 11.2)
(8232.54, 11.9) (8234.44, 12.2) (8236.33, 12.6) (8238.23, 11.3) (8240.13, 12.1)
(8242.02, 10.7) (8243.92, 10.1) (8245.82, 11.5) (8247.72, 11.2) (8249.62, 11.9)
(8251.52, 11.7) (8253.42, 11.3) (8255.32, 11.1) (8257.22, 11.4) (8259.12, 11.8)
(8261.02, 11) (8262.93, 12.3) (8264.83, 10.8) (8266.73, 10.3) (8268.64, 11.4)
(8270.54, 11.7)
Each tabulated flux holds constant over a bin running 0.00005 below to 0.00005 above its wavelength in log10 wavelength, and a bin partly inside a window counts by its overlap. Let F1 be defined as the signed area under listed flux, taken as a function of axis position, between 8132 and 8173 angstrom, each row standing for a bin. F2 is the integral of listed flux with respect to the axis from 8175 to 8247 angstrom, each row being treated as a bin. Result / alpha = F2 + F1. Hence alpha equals 1264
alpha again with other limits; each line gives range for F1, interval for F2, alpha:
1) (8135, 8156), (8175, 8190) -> 391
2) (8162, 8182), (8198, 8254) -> 855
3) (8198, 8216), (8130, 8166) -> 598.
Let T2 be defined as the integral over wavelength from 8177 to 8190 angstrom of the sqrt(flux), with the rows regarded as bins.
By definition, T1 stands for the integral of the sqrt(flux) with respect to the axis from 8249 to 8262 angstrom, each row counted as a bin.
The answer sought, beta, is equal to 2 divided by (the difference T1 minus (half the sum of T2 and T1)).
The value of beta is 4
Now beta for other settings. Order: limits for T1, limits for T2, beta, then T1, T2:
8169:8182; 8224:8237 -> -4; 43.1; 44.0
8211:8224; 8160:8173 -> 2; 44.5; 42.9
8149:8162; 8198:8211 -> -15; 42.9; 43.1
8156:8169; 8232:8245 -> -3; 43.0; 44.1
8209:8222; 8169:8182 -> 3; 44.3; 43.1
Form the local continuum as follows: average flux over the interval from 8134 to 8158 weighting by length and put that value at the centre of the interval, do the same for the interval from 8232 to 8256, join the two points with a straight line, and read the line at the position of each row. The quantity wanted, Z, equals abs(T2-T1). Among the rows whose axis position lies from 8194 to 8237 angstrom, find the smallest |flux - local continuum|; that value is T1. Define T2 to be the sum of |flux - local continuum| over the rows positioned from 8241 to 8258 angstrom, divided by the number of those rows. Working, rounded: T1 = 0.02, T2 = 0.44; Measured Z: 0.420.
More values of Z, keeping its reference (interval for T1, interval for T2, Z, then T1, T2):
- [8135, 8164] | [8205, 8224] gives 0.471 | 0.12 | 0.59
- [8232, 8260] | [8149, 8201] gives 0.575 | 0.02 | 0.59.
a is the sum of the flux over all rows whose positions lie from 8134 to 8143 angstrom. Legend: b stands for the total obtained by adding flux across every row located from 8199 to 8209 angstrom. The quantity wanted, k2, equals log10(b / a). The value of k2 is -0.014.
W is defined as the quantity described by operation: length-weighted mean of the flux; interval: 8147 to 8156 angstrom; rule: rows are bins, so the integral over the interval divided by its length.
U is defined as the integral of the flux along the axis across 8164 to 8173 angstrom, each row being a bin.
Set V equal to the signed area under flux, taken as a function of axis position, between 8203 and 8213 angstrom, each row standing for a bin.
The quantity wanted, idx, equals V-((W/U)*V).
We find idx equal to 99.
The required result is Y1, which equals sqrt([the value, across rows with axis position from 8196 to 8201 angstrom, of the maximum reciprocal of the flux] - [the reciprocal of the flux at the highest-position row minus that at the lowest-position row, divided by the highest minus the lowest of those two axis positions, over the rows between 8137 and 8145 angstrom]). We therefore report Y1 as 0.305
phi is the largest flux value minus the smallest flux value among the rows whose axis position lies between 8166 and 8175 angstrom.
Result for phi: 1.20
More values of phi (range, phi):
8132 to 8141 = 2.66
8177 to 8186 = 1.30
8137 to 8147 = 2.46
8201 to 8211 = 1.40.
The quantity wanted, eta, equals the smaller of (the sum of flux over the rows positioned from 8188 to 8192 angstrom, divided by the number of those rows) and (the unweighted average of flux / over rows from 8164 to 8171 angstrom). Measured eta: 10.8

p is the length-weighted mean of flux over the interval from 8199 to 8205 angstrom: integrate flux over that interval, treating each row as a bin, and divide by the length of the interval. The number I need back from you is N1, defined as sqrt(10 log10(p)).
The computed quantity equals 3.23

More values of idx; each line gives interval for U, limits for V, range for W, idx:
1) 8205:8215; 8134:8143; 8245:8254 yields 91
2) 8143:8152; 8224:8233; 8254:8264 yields 88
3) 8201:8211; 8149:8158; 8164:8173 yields 87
